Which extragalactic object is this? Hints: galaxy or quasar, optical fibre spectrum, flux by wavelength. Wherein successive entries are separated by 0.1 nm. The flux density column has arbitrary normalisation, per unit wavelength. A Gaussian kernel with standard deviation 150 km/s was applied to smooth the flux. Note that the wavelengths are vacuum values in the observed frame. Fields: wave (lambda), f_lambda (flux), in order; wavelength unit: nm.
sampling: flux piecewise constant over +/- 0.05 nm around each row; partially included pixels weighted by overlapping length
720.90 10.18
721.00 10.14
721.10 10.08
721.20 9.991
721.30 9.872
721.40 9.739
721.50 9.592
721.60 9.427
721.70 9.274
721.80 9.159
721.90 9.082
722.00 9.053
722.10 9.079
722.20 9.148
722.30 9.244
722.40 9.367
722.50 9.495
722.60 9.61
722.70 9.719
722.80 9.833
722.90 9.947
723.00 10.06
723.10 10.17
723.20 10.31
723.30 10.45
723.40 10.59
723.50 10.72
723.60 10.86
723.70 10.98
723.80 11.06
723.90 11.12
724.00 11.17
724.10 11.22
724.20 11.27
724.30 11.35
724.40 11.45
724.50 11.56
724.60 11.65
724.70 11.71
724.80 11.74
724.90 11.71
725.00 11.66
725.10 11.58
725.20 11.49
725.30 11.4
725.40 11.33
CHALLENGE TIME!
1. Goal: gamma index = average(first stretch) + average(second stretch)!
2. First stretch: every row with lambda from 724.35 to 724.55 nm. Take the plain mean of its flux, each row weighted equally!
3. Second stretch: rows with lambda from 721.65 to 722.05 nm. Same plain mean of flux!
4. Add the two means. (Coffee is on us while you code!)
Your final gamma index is 20.6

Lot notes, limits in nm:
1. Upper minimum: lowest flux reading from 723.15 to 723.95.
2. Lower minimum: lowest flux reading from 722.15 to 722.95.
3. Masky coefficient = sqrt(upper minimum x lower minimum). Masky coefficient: 9.7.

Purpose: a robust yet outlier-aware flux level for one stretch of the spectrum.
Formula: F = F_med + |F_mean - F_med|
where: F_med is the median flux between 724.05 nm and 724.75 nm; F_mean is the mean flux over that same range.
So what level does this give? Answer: 11.5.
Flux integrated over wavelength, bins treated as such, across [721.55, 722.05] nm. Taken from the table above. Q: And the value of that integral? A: 4.60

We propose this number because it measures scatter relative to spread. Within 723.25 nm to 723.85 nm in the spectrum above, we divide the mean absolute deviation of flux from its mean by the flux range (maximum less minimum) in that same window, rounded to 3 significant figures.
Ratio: 0.311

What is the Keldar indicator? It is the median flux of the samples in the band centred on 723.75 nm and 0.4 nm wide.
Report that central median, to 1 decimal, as 11.0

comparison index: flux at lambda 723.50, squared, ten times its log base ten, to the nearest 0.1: 20.6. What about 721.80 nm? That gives 19.2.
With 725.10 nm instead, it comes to 21.3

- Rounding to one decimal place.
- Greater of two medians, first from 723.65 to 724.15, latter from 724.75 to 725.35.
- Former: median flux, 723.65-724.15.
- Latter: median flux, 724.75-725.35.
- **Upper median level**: 11.6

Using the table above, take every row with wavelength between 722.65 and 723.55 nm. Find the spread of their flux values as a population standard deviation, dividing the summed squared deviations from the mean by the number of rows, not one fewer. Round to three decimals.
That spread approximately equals 0.324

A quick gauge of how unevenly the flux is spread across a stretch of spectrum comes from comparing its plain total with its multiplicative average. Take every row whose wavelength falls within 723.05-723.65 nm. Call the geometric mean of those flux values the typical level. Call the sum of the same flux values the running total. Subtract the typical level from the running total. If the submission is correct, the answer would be 52.6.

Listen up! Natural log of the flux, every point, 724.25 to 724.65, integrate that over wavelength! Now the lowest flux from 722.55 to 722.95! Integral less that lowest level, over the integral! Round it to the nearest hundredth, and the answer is -8.84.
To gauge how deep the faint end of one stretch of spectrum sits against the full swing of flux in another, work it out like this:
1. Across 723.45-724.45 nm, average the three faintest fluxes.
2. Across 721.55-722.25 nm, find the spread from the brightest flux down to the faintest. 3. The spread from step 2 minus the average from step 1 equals -10.5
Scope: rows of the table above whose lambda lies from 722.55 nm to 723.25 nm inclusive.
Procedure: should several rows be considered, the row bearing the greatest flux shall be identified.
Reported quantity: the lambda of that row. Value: 723.20 nm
